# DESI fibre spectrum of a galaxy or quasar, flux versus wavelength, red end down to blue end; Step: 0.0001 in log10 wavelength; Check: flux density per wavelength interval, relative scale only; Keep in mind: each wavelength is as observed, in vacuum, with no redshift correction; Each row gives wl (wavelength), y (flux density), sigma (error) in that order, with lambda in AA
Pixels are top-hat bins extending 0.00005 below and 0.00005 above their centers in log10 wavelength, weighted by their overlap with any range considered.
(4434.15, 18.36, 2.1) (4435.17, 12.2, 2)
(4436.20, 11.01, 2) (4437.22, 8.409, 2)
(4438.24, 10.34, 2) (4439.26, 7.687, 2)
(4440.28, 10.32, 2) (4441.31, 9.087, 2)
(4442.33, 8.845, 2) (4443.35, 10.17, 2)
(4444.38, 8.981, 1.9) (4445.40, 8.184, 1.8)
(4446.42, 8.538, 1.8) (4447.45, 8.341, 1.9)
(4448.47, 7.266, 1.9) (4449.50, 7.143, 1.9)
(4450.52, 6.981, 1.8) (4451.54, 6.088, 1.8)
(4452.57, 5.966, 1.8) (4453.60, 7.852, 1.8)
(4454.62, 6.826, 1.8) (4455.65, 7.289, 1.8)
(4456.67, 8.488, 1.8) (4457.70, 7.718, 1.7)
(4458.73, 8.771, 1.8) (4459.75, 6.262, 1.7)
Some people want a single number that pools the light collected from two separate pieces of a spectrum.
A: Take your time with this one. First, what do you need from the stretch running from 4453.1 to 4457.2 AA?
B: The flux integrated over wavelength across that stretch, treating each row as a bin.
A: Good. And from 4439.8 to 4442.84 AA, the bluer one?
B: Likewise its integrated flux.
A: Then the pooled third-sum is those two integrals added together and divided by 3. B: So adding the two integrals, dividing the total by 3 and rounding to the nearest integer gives 20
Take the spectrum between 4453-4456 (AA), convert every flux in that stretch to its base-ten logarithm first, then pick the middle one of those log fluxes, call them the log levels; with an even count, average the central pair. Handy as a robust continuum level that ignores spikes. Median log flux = 0.863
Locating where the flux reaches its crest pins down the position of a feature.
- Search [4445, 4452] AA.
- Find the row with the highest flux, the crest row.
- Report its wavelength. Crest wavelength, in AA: 4446.42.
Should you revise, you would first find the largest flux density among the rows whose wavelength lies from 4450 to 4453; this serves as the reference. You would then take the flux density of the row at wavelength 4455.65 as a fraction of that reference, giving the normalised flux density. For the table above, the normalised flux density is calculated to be 1.04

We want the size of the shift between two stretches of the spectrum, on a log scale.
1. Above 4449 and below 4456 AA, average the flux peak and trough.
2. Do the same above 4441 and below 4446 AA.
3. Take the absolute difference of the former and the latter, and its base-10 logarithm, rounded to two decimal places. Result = 0.36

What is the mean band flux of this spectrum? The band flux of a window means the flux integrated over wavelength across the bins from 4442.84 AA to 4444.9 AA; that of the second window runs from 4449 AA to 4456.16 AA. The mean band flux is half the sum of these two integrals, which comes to 34.5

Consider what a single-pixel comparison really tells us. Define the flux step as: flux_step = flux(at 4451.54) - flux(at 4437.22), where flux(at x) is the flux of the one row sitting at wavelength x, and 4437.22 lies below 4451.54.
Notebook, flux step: -2.3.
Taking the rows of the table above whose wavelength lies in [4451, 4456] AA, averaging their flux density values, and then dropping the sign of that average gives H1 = 6.8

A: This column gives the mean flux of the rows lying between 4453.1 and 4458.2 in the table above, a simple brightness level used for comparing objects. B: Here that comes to 7.6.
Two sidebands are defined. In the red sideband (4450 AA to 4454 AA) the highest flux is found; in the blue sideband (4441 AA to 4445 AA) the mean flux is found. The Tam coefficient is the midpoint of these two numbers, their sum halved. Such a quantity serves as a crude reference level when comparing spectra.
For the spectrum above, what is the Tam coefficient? 8.6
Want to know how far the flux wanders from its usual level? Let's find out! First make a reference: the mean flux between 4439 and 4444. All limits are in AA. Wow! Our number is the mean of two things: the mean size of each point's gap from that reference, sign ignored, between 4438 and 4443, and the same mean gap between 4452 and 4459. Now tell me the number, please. 1.3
